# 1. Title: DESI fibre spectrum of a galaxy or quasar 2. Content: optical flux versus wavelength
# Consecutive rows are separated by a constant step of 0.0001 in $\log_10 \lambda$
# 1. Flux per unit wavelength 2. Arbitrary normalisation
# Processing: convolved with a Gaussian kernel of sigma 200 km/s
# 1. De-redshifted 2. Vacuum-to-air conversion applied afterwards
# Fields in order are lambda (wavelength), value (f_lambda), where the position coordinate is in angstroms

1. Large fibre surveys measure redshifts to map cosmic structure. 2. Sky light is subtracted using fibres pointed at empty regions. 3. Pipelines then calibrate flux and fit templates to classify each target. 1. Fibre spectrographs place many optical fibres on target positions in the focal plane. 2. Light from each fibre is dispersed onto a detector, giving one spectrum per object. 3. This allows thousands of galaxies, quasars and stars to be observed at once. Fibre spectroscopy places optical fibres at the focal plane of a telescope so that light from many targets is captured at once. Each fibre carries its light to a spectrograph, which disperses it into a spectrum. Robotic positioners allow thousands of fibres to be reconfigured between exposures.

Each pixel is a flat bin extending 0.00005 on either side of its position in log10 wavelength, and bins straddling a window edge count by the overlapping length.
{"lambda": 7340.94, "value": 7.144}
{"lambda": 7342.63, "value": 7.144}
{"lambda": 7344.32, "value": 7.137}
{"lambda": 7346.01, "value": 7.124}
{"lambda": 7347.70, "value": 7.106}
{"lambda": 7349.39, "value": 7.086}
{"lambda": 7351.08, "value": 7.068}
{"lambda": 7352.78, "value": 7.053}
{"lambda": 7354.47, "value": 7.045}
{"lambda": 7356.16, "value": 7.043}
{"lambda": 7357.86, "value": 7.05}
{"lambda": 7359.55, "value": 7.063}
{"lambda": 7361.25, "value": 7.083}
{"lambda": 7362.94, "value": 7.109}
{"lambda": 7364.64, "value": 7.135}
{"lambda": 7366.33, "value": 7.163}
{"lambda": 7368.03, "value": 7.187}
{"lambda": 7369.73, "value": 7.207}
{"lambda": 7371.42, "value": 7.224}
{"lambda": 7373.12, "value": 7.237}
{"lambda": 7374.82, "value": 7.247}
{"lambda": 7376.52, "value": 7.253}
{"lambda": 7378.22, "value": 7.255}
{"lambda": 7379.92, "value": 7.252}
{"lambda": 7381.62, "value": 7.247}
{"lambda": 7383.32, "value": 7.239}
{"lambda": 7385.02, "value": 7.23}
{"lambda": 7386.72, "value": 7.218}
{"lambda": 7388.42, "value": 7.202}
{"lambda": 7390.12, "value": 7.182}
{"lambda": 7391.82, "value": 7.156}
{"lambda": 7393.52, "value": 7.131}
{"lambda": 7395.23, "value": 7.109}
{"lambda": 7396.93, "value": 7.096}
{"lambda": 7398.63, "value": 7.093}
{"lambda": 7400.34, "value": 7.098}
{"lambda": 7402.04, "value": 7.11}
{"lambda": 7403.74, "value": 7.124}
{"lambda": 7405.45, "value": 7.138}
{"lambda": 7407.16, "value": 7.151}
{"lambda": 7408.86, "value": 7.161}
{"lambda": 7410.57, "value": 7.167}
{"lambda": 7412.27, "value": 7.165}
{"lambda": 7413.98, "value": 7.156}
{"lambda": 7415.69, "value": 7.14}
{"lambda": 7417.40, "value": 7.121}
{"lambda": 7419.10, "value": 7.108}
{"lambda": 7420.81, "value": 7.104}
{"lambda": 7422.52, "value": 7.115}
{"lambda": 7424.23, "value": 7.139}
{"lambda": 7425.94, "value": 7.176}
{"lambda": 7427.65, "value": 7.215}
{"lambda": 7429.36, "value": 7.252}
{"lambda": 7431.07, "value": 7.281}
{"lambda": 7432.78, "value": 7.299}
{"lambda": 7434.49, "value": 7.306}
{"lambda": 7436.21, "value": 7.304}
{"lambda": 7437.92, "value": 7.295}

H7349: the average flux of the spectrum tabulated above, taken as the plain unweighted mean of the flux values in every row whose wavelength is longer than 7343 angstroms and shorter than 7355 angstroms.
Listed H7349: 7.09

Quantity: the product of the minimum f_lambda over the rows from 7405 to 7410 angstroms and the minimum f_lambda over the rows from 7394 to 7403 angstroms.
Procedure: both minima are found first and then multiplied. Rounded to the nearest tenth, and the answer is 50.6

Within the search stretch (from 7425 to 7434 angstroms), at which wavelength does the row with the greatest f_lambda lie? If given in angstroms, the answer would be 7432.78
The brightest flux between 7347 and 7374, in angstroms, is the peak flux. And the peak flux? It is 7.237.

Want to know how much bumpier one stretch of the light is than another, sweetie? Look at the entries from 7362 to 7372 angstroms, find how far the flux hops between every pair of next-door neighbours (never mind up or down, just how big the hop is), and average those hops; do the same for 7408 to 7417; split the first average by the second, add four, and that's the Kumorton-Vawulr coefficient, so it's 6.8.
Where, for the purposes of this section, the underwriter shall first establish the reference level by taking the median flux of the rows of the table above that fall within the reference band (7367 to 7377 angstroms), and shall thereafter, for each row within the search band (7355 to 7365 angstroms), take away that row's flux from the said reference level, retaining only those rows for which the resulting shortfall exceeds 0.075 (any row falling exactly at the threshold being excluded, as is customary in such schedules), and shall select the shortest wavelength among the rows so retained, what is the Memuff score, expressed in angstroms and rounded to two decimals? 7356.16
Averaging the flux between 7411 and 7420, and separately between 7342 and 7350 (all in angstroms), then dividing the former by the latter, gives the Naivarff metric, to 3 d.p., 1.003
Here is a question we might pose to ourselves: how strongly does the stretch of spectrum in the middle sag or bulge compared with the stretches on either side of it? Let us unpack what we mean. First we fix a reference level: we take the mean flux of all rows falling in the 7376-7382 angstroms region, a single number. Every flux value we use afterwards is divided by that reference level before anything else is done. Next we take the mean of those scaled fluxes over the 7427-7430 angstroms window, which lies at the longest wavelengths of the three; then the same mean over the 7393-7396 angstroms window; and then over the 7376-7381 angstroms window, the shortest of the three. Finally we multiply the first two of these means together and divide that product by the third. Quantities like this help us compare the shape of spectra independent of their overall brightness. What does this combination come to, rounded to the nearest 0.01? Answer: 0.98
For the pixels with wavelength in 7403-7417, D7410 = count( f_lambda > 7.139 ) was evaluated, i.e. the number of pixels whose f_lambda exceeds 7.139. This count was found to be 6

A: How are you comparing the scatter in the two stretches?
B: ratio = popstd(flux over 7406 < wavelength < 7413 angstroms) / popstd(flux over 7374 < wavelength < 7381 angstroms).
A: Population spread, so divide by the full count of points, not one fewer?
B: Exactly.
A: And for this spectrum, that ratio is 2.1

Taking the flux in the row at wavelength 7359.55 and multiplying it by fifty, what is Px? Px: 353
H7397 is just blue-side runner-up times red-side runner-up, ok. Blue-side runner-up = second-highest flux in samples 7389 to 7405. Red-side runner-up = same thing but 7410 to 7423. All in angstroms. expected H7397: 51.3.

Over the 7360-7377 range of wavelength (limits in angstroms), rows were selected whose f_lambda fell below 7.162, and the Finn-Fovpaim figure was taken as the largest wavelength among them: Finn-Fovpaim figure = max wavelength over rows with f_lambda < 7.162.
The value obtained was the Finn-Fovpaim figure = 7364.64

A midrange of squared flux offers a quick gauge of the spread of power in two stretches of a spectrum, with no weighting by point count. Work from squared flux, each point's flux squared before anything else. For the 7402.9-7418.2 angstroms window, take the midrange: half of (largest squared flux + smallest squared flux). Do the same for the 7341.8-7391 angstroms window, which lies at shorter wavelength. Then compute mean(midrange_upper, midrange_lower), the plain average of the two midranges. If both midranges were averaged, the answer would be 51.1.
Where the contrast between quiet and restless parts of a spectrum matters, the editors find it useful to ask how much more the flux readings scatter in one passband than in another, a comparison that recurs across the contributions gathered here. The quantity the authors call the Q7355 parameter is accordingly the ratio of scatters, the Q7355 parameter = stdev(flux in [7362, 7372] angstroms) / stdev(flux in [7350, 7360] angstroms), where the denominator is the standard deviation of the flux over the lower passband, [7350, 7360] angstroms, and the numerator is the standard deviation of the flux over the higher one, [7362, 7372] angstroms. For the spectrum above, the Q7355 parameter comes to 4.4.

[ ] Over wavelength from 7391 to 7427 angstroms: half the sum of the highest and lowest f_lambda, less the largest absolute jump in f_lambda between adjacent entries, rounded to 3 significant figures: 7.10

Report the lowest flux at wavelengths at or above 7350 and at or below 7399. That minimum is 7.043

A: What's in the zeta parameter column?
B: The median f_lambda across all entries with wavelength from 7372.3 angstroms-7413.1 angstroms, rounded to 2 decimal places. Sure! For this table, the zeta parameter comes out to 7.17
